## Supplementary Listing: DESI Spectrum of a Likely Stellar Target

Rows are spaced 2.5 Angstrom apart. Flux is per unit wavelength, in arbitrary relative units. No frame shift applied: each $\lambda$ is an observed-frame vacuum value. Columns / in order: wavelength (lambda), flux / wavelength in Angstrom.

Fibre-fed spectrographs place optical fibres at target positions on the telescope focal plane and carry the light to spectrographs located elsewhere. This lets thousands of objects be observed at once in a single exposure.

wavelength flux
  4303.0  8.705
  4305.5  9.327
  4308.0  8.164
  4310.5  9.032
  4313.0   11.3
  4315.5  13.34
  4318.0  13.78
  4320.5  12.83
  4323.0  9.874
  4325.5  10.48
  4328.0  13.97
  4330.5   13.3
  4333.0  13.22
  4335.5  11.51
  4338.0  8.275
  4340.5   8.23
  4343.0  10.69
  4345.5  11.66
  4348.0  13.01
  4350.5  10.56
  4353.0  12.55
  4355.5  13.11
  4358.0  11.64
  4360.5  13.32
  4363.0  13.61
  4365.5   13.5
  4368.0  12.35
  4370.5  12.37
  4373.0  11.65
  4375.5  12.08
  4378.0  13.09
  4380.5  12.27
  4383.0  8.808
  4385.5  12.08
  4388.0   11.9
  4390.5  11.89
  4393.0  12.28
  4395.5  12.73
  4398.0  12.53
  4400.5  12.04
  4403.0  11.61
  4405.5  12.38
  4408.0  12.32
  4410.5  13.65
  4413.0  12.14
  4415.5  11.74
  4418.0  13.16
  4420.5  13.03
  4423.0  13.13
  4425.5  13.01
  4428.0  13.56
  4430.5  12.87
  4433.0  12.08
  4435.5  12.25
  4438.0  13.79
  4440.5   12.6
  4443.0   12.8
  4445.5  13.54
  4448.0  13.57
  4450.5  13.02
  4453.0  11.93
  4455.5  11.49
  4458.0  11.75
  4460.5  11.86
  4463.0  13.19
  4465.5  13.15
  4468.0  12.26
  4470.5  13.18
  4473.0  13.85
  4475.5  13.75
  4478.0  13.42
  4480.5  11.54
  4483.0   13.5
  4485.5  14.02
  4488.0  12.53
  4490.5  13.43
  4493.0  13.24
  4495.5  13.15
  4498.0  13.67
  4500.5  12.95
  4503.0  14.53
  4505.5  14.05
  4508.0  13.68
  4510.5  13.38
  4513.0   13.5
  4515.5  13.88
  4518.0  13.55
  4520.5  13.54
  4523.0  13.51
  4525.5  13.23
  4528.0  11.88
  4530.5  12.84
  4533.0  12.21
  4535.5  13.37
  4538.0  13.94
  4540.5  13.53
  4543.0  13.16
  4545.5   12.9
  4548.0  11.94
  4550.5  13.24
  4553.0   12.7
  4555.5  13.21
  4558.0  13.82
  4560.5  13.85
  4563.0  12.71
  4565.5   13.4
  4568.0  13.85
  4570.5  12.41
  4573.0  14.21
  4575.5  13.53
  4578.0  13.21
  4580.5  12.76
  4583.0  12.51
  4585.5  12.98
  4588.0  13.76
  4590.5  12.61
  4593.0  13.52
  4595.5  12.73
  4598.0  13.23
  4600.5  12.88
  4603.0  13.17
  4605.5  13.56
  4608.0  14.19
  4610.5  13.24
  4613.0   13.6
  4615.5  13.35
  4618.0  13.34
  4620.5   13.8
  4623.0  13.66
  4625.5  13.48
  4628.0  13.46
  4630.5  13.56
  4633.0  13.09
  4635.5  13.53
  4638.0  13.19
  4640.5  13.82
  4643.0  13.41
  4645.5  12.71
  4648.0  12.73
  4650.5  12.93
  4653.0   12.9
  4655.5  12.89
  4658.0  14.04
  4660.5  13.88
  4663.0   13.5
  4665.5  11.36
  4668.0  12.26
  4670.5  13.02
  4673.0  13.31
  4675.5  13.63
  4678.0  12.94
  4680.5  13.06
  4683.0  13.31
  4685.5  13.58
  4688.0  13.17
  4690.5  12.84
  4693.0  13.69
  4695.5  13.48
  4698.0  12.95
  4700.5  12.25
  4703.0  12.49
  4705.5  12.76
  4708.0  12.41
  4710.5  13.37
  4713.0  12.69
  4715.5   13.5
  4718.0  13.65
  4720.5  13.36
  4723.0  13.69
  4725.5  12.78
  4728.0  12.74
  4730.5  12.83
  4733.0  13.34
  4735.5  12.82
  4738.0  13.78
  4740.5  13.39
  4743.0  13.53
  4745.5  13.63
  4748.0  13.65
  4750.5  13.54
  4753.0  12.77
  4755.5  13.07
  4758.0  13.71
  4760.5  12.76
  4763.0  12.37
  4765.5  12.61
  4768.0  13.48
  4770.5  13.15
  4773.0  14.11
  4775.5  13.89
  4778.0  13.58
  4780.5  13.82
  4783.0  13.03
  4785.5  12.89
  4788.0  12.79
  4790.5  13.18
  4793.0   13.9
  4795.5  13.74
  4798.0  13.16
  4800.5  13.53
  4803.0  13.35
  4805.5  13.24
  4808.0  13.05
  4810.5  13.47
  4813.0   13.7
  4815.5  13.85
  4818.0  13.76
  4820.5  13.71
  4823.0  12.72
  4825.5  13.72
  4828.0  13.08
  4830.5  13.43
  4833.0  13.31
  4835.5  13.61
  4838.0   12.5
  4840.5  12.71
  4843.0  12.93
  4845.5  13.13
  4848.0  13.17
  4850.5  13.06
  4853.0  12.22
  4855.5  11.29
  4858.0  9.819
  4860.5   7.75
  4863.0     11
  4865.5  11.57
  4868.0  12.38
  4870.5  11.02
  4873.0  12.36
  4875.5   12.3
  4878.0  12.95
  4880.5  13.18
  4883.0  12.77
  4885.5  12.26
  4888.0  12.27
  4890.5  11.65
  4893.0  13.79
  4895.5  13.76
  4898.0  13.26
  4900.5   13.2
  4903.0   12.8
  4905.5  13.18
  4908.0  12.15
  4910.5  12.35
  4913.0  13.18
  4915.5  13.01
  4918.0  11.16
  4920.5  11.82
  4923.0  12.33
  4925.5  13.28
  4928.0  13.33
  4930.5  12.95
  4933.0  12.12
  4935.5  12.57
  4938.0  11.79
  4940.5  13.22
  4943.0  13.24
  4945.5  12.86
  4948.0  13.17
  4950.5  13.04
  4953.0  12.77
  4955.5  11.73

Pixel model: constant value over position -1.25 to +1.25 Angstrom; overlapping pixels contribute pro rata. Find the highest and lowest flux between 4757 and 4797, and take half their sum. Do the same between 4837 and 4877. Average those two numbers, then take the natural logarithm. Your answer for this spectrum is 2.47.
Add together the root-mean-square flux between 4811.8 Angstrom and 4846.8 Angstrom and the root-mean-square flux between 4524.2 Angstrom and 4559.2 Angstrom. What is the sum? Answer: 26.3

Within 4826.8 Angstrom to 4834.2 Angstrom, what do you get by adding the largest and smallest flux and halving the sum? 13.3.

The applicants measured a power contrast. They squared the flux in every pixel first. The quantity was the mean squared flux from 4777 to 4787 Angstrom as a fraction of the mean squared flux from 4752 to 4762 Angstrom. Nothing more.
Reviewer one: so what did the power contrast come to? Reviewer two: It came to 1.04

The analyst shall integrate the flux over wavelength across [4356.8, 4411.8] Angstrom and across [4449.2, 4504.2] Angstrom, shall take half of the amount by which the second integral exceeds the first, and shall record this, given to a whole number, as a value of 19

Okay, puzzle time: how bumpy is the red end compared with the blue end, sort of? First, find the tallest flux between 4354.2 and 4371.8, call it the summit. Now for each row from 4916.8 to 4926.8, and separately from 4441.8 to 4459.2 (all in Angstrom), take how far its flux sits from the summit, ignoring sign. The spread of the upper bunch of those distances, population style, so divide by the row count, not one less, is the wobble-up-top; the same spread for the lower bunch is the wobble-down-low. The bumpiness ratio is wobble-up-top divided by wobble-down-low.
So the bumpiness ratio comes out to 1.0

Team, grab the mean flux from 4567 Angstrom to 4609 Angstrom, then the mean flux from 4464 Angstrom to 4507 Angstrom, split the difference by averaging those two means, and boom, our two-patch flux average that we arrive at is 13.3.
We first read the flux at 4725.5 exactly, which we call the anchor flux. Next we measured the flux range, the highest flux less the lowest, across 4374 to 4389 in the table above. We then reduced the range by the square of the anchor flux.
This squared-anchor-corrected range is -159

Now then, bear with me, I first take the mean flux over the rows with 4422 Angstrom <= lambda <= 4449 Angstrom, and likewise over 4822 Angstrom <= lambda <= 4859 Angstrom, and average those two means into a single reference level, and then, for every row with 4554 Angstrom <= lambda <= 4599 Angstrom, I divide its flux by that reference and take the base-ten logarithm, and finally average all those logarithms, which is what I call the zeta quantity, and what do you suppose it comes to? 0.012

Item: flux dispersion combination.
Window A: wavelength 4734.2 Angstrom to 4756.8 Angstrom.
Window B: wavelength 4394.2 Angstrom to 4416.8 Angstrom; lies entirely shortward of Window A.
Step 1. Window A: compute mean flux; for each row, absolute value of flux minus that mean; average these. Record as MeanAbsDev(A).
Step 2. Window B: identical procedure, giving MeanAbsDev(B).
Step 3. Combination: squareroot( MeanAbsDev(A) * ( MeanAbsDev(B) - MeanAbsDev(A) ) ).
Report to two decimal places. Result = 0.18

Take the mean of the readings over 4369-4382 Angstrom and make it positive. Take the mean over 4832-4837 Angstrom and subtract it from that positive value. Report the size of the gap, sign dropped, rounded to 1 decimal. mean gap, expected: 1.2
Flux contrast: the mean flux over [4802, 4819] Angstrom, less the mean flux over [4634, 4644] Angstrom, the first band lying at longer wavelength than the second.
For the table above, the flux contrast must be 0.0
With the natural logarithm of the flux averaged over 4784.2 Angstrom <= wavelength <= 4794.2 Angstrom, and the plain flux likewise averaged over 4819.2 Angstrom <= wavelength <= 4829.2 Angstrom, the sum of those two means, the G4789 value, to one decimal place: 15.9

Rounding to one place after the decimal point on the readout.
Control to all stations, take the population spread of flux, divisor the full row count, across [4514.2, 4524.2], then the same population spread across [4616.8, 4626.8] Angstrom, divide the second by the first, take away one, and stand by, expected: 0.2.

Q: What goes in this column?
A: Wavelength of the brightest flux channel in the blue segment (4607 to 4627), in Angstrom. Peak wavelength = 4608.0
